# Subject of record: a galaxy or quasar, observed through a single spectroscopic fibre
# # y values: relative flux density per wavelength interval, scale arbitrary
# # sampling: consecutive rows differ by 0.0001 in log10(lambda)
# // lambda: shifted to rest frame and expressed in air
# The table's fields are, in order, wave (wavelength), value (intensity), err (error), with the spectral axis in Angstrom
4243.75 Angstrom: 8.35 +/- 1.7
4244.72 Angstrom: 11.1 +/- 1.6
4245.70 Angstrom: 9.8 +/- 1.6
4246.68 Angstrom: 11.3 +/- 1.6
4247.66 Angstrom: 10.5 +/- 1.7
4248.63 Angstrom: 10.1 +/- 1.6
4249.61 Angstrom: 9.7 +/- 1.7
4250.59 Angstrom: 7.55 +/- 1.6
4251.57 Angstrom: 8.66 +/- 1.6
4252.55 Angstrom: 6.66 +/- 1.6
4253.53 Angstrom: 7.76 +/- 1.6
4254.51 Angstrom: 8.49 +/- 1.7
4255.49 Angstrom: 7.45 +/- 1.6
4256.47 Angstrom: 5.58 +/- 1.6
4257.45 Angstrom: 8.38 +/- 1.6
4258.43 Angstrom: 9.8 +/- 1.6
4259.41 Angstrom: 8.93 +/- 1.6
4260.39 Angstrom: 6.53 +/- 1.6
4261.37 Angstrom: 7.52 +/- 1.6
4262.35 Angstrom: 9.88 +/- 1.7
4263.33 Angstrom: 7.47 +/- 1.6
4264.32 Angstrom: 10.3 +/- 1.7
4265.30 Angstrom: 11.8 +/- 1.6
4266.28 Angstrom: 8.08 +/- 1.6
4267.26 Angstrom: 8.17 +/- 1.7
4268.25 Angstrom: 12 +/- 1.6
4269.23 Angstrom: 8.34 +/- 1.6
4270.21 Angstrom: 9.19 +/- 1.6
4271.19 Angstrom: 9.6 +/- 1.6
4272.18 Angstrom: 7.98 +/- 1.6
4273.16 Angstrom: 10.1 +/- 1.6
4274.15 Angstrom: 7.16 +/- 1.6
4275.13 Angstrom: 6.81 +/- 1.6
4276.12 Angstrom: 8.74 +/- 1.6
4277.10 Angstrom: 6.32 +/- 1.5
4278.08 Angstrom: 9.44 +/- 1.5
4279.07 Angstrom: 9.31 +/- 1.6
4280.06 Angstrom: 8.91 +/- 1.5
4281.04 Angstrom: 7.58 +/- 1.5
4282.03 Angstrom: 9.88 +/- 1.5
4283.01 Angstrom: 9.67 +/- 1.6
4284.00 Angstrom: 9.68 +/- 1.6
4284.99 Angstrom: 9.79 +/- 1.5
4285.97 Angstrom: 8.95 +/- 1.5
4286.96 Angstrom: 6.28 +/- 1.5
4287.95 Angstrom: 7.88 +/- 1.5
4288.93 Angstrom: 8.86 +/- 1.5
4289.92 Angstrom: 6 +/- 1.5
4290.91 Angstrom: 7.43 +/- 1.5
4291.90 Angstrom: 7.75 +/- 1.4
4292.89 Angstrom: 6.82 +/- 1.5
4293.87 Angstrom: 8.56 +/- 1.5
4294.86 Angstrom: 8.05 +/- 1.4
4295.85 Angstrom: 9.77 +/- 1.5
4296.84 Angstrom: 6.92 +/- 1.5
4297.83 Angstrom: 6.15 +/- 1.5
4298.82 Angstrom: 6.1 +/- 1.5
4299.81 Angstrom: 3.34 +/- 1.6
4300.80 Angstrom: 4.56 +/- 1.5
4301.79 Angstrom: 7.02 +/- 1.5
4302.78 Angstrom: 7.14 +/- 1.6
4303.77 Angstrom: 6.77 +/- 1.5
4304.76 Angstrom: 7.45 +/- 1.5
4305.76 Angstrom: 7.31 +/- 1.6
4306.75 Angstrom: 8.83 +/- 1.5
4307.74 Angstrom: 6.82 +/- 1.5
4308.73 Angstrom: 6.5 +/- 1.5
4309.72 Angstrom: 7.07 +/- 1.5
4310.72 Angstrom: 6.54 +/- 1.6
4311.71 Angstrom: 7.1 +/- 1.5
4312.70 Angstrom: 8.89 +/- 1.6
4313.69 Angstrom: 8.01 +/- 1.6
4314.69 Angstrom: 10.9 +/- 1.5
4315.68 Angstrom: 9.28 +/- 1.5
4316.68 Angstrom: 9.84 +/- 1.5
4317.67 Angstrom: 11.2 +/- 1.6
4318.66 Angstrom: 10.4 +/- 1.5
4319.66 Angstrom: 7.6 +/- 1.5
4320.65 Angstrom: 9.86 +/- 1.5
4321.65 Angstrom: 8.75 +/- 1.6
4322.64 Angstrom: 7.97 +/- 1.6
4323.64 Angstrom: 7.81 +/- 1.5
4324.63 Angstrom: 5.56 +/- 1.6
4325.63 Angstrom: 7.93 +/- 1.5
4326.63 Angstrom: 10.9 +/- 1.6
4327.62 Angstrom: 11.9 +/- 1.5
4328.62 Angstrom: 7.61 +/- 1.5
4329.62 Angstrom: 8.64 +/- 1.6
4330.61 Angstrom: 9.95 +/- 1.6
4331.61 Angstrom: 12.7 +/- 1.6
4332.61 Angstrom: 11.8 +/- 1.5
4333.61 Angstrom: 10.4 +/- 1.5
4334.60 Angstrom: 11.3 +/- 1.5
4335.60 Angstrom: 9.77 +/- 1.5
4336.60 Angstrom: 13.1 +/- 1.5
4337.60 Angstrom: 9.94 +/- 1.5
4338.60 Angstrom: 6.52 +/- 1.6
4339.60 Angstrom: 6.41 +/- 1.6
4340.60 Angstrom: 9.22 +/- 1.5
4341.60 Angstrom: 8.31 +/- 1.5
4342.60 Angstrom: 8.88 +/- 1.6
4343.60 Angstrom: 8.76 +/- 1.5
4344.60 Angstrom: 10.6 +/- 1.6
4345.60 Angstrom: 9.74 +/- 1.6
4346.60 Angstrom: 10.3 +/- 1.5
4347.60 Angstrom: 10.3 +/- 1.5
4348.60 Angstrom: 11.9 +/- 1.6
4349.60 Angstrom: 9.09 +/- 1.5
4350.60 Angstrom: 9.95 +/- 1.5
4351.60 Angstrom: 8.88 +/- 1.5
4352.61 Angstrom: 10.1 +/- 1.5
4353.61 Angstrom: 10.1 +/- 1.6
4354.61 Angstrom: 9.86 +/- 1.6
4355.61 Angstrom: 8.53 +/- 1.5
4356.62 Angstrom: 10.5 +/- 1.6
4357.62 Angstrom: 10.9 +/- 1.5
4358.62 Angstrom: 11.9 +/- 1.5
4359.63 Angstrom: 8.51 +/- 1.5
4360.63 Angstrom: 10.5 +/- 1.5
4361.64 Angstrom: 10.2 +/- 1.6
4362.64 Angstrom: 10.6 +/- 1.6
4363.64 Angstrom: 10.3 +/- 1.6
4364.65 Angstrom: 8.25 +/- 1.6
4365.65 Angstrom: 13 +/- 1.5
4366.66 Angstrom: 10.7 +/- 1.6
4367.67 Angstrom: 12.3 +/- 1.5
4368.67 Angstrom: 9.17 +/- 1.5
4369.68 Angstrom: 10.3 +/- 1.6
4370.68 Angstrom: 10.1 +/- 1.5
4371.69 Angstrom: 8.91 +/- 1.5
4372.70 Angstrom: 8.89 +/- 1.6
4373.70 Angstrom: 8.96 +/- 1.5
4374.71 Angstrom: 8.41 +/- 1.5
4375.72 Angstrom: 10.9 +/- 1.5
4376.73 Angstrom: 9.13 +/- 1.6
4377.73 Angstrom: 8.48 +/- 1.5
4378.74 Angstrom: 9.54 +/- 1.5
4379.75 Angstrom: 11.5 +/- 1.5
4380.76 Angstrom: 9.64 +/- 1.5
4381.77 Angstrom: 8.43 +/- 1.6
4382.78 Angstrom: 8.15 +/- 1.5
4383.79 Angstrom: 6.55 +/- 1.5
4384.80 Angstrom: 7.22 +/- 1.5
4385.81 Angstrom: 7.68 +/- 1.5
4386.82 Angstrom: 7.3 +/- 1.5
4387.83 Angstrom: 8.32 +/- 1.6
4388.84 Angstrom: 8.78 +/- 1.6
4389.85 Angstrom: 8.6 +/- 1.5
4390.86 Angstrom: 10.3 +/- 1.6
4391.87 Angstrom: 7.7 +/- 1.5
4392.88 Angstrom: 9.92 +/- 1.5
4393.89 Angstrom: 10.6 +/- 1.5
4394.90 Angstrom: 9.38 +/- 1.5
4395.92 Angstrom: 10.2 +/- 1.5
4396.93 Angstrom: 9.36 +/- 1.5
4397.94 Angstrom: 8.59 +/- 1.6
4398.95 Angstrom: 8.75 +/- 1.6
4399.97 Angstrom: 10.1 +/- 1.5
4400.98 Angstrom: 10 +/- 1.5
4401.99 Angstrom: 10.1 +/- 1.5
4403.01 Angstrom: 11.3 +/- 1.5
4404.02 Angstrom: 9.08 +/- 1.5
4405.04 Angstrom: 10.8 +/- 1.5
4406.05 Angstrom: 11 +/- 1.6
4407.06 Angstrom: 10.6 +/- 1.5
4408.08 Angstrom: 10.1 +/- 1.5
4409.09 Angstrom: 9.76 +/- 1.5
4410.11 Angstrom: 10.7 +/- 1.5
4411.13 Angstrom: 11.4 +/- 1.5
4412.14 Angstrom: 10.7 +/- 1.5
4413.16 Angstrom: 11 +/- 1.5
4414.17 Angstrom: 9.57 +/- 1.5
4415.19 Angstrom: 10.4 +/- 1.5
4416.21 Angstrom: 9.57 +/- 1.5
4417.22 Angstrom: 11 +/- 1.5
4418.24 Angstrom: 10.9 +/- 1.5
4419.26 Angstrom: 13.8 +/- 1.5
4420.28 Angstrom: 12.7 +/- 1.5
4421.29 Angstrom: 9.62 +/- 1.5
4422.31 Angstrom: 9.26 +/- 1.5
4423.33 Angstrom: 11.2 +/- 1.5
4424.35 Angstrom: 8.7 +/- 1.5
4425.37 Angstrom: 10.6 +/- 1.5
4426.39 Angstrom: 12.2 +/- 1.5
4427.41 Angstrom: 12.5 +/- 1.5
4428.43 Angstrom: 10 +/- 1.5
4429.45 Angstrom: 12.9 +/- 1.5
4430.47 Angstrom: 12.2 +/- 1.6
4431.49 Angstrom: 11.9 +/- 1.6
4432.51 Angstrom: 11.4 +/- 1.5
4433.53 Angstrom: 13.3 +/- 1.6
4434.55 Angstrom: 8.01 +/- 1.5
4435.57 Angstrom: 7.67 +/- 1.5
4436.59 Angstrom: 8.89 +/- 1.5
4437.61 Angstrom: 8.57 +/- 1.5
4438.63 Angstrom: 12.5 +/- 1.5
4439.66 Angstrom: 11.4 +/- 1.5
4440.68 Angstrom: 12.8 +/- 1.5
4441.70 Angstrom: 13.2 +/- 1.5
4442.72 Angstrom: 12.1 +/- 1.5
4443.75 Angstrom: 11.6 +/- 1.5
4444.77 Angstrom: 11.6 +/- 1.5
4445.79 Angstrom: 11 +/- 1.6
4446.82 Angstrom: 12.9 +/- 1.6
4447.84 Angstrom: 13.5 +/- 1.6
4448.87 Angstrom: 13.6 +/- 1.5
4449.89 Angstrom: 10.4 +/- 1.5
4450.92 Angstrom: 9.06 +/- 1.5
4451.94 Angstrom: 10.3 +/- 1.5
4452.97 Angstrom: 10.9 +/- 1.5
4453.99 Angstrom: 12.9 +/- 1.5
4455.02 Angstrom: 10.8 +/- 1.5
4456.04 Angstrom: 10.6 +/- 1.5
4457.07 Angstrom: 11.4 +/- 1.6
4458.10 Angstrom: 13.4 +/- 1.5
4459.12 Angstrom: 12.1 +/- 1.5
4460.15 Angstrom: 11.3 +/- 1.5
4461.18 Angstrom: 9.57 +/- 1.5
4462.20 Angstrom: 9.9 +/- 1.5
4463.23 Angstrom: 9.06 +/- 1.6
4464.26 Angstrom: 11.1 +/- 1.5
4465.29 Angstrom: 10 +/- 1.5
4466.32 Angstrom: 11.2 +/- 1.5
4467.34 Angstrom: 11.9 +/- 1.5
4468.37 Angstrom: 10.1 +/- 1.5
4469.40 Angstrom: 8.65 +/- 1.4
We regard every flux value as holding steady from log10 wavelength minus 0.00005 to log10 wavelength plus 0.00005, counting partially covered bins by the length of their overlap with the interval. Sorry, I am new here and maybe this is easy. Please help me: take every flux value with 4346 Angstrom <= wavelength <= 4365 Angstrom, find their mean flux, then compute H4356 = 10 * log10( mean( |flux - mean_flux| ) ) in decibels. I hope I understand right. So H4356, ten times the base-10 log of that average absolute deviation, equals -1.2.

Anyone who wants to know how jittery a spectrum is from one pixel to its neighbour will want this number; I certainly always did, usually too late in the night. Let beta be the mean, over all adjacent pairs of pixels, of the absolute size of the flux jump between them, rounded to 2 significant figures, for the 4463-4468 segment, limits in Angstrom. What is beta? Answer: 1.3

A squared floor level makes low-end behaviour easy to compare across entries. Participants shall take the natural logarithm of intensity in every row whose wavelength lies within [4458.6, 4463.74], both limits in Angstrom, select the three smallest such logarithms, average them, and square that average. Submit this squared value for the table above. 5.07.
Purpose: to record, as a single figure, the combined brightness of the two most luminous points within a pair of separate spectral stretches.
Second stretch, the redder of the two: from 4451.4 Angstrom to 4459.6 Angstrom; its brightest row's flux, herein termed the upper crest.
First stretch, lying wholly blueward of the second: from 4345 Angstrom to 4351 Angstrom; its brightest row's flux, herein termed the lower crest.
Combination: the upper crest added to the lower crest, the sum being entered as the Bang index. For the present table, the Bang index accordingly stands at 25.3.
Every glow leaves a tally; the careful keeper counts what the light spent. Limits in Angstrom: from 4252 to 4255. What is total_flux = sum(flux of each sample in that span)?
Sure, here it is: 22.9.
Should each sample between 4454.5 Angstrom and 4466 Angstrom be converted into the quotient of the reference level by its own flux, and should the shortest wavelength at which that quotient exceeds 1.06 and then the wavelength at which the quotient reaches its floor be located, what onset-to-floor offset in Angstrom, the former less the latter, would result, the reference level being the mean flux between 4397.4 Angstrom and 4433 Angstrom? 3.1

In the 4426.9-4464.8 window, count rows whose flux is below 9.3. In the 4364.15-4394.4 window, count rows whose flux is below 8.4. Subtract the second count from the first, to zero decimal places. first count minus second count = -2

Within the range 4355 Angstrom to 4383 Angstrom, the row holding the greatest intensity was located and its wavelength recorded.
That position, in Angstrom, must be 4365.65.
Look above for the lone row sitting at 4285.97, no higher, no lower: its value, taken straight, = 8.95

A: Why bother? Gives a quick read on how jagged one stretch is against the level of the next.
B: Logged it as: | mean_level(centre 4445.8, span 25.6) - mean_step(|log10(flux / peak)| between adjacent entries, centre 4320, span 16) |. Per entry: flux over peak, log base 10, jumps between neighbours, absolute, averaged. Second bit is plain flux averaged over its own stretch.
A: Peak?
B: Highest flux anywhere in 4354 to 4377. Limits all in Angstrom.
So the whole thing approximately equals 11.2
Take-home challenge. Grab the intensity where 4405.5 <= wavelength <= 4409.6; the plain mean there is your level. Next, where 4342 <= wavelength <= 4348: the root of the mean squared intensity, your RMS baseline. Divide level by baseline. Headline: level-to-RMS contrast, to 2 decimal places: 1.06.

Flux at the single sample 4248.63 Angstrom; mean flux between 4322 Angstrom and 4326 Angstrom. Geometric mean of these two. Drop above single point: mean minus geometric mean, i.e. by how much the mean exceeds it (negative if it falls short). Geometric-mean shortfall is -1.3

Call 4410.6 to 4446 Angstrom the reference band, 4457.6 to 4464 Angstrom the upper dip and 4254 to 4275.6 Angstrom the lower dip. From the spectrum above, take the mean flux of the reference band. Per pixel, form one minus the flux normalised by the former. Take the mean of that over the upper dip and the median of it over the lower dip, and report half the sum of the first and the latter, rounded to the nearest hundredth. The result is 0.13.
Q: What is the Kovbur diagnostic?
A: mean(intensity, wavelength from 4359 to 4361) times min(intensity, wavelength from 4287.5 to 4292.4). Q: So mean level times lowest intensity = 57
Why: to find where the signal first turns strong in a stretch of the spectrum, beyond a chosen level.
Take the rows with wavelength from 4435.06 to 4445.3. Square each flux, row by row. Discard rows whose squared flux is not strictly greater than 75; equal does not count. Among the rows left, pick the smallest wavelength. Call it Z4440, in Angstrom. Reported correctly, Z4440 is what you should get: 4436.59 Angstrom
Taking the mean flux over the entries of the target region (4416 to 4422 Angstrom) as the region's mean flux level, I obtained 11.3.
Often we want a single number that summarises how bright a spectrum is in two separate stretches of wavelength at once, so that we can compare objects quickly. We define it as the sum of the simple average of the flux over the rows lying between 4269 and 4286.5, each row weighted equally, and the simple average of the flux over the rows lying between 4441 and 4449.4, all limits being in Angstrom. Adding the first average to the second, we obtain 21.2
